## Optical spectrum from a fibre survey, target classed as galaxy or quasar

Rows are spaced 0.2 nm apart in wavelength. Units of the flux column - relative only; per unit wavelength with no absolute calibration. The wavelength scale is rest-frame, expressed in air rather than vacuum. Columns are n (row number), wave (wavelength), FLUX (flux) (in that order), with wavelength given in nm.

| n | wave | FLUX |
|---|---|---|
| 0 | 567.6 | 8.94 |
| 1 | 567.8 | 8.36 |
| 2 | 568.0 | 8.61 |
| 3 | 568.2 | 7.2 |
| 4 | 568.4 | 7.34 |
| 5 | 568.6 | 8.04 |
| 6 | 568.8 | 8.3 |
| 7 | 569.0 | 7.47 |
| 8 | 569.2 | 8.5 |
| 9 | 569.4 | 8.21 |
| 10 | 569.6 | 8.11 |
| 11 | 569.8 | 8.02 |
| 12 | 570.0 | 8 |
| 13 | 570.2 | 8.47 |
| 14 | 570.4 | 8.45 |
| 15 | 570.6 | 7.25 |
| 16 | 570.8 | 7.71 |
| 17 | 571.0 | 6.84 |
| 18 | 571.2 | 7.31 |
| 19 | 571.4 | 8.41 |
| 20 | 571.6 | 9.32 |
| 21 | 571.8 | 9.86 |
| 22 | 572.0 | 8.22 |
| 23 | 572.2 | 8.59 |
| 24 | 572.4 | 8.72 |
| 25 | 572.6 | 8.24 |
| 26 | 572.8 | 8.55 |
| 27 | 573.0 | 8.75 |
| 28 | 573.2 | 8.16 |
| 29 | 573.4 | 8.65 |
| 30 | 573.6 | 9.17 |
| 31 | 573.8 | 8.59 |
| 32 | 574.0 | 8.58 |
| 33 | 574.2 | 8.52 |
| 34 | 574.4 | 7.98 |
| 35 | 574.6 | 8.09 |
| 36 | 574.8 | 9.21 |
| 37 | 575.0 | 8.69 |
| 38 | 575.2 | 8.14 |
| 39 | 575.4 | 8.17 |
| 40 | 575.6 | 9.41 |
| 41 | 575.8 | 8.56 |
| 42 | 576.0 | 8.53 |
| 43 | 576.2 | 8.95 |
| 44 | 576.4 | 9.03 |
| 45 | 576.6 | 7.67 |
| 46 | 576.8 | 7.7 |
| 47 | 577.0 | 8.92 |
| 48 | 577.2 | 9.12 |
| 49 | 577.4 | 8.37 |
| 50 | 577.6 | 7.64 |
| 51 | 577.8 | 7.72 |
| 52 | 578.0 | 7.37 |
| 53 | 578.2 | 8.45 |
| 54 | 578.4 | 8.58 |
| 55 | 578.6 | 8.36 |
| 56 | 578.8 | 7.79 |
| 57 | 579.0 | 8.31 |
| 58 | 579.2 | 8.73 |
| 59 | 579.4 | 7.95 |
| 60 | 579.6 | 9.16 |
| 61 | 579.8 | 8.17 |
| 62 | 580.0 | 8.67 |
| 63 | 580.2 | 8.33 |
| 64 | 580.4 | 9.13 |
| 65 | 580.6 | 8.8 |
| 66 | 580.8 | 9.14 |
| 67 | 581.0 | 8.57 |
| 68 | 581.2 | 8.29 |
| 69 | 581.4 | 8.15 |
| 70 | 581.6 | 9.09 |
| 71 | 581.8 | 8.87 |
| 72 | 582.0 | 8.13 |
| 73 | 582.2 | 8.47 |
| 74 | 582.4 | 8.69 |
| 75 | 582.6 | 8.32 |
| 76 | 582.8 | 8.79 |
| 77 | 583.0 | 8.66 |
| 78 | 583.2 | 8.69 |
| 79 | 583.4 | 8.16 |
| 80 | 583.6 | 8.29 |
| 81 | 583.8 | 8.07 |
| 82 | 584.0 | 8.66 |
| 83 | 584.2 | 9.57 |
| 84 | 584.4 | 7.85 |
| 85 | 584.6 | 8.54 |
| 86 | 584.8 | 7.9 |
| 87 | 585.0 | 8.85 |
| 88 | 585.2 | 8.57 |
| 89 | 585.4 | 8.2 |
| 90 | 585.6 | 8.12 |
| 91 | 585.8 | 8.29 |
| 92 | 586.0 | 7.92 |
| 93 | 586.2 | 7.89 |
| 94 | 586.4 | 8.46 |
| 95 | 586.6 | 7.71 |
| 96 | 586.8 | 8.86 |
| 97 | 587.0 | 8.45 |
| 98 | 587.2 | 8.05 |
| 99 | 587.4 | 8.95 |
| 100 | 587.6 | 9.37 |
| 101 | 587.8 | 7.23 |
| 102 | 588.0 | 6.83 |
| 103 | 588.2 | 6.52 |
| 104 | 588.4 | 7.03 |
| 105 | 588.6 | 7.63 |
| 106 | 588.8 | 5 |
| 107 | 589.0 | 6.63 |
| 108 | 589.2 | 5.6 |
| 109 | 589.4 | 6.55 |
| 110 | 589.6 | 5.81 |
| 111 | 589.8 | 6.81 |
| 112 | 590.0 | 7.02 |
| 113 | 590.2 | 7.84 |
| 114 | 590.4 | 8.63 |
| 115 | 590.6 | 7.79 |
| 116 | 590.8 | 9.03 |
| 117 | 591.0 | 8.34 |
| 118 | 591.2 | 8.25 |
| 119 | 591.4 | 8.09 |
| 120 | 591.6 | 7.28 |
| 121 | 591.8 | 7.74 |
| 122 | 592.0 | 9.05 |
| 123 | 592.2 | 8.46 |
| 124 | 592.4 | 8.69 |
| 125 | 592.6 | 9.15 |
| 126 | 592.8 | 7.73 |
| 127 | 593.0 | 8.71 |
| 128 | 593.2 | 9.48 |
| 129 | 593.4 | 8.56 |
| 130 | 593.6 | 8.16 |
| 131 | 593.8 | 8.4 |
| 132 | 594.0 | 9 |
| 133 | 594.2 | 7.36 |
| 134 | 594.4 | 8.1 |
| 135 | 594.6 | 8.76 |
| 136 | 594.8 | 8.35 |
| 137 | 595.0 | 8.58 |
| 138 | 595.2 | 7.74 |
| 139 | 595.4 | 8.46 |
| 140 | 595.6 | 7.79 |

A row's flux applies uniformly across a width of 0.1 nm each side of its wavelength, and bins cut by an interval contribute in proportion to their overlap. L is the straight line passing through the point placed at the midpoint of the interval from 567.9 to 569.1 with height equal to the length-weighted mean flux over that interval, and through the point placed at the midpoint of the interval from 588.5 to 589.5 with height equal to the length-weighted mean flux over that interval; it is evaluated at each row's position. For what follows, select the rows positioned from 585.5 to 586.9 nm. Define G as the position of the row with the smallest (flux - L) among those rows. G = 586.6 nm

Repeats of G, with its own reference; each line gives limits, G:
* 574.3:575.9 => 574.4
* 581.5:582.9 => 582.0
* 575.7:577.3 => 576.6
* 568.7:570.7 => 570.6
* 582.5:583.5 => 583.4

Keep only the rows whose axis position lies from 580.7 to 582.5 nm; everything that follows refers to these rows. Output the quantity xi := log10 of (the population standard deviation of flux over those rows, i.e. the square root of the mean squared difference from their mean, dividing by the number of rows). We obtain -0.45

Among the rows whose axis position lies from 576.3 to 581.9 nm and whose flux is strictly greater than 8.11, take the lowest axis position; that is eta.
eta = 576.4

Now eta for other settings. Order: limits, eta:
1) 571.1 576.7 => 571.4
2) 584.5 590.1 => 584.6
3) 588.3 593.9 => 590.4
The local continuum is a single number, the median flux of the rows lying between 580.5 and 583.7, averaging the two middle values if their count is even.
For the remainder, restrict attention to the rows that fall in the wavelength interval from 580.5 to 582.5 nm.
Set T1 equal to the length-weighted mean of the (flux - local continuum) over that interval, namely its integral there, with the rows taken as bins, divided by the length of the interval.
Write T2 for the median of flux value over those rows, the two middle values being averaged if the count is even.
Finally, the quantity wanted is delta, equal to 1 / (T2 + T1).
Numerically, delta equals 0.1158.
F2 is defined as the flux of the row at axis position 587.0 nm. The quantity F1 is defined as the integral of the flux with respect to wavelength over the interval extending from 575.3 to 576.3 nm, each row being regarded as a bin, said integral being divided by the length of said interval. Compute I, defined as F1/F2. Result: 1.03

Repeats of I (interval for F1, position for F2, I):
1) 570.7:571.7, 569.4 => 0.96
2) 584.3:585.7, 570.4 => 0.98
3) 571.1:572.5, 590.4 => 1.00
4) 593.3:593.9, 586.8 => 0.95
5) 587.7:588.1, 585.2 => 0.82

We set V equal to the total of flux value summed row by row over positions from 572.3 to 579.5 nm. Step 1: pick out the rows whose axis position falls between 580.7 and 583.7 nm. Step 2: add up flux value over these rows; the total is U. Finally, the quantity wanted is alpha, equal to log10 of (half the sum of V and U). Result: 2.3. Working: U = 128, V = 303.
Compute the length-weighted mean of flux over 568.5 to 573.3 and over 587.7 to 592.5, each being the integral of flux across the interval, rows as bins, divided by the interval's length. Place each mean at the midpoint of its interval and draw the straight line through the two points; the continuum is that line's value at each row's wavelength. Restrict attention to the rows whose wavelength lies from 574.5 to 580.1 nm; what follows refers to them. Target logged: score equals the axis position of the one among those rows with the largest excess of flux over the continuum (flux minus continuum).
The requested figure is 575.6 nm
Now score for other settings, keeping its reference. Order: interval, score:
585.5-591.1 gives 587.6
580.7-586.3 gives 584.2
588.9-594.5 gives 593.2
